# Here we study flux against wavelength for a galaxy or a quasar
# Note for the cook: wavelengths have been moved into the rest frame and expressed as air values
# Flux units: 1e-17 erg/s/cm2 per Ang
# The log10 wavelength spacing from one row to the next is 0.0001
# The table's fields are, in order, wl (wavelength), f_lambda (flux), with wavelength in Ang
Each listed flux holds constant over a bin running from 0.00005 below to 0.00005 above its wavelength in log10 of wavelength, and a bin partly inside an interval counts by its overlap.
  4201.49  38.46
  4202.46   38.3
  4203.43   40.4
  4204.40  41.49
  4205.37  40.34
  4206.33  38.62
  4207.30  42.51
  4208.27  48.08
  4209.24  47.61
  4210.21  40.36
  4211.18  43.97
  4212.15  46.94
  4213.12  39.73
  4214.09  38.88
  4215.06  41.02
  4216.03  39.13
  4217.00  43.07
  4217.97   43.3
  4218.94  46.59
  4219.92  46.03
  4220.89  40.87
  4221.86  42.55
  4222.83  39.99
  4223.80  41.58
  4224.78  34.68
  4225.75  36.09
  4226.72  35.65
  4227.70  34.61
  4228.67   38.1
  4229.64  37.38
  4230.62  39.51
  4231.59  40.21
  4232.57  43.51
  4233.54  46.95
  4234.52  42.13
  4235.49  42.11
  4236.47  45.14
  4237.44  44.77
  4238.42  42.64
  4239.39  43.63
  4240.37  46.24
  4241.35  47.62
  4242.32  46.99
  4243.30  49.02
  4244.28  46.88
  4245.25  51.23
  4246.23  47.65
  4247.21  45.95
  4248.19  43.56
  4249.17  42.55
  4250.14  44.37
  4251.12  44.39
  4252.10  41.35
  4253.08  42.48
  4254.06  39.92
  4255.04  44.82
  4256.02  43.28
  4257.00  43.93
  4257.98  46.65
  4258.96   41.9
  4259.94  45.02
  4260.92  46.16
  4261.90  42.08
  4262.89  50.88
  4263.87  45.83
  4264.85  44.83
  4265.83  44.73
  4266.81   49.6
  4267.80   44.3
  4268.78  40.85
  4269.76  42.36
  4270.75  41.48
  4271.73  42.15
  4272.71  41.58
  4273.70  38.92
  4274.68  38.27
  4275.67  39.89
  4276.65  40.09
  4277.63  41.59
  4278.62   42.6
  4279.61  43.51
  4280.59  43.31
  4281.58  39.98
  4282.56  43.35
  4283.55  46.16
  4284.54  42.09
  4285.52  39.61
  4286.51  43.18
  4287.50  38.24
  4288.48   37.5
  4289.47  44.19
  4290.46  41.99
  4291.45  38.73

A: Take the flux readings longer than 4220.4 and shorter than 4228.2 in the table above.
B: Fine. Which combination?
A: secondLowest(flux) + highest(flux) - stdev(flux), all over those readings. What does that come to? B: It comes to 74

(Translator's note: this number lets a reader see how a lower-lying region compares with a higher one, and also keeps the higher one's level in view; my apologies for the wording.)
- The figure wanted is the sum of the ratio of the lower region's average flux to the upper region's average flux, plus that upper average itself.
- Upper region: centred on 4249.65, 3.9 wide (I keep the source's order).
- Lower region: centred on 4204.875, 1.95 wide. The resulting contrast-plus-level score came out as 44.7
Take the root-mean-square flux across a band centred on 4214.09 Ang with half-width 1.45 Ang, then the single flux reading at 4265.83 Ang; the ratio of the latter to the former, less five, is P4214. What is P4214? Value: -3.88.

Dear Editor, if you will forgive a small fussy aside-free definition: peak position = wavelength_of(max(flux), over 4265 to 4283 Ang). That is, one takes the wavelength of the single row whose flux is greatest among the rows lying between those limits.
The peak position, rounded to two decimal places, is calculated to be 4266.81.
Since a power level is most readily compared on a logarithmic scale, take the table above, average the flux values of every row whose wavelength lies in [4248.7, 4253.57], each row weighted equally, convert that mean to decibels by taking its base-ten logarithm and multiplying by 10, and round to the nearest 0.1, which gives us 16.3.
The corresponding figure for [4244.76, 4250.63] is 16.6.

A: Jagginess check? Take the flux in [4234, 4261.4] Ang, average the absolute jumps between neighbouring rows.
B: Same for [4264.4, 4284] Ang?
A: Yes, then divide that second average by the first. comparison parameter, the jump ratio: 0.9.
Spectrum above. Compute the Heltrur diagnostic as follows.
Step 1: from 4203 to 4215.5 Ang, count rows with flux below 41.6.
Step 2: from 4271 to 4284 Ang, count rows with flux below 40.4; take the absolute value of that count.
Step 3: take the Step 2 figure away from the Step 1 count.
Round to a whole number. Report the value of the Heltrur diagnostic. 3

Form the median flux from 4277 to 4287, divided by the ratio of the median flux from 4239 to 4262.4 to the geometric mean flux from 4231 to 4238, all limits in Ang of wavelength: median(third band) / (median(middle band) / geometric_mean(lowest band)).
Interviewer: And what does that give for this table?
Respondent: 41.8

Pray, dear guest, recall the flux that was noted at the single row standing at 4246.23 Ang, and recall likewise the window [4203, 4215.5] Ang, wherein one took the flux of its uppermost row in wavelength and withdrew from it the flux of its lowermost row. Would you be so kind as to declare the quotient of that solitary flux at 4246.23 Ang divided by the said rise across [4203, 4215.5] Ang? 77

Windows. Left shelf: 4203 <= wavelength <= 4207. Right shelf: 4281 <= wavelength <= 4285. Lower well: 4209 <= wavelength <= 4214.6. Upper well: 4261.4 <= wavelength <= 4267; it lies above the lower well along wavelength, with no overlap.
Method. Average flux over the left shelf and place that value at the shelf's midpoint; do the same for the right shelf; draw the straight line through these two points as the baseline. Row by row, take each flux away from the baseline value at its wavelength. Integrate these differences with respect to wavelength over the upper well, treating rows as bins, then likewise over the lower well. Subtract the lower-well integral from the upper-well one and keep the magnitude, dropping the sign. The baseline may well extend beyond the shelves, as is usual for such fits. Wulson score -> 10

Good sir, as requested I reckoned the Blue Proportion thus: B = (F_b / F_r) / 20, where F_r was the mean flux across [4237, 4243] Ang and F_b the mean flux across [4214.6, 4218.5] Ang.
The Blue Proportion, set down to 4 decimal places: 0.0459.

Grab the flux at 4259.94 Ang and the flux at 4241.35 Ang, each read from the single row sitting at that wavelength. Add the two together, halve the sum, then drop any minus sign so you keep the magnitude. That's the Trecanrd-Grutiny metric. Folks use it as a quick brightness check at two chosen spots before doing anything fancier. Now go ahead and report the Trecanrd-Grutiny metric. 46.3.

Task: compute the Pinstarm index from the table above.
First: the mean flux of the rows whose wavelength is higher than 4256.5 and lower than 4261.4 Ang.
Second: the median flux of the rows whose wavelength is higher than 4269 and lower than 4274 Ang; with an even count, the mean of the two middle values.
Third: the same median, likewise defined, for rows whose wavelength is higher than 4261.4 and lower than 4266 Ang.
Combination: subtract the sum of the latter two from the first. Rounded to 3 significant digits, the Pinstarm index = -41.7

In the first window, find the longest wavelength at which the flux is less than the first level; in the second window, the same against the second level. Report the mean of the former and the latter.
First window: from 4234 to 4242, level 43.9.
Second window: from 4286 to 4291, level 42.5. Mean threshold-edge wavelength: 4264.9 Ang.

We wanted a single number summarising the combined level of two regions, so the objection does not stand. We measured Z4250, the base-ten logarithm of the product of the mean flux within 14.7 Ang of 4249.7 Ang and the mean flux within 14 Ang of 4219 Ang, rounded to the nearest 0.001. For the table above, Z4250 3.266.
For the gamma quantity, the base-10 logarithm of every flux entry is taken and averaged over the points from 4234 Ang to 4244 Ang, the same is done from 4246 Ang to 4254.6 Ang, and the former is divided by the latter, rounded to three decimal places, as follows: 1.009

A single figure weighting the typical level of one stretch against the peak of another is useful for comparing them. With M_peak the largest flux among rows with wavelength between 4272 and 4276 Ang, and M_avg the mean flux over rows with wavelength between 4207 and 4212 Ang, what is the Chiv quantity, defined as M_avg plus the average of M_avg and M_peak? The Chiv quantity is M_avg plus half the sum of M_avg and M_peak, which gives 88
